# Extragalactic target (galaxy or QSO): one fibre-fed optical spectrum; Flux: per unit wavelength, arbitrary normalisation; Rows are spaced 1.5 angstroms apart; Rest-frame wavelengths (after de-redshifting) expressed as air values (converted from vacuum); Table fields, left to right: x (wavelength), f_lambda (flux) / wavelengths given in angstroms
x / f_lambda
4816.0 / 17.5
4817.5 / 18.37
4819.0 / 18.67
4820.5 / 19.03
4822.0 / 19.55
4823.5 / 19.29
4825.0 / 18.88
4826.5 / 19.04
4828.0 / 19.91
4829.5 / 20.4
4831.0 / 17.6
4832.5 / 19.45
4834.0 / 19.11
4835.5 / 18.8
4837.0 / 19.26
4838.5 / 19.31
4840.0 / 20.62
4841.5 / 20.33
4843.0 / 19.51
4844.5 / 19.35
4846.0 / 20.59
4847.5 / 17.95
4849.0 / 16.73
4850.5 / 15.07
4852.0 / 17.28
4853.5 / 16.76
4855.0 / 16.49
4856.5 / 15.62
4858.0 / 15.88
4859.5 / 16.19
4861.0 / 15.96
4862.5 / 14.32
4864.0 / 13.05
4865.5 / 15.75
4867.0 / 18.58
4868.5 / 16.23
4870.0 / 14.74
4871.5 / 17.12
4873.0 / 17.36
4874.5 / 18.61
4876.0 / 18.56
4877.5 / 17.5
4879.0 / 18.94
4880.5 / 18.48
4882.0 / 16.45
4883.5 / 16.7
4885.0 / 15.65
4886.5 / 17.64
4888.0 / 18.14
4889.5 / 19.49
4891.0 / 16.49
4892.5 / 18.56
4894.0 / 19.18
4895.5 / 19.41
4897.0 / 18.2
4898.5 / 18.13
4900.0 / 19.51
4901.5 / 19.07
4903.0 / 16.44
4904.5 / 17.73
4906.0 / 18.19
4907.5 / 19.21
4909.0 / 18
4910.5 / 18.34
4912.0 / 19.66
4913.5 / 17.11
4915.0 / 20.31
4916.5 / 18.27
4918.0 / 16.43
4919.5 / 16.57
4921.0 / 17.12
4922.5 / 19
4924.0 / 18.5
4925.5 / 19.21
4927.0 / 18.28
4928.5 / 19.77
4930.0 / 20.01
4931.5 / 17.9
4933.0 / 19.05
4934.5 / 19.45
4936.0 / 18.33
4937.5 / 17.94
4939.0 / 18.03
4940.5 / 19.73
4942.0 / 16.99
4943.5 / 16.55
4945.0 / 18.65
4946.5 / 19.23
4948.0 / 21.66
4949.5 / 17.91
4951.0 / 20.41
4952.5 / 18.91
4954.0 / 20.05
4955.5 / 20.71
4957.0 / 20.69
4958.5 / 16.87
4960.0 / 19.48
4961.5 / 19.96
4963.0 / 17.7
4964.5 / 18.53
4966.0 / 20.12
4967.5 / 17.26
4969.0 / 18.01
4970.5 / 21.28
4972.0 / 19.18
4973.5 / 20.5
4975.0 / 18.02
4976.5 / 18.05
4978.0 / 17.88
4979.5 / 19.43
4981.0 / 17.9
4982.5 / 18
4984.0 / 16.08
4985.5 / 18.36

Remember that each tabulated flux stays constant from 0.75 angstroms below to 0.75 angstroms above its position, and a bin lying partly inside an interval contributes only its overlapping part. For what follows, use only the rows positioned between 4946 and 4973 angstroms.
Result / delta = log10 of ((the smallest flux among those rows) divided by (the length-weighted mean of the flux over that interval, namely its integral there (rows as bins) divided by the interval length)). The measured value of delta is -0.059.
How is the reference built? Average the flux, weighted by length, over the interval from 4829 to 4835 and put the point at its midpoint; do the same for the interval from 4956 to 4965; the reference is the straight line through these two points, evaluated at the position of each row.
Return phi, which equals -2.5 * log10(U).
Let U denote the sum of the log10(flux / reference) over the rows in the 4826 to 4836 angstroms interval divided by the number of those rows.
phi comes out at 6.7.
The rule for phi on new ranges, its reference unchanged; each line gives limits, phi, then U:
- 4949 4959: 5.2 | 0.008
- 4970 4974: 3.8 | 0.031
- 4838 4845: 4.4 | 0.017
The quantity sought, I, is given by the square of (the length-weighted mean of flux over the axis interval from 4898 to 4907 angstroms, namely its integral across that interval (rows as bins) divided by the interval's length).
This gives 332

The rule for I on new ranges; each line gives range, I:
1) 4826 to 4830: 392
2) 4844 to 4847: 394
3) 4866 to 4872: 276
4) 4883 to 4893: 307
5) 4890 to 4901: 343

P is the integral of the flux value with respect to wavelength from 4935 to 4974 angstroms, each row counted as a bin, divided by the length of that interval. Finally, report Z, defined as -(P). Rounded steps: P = 19.0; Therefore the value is -19.0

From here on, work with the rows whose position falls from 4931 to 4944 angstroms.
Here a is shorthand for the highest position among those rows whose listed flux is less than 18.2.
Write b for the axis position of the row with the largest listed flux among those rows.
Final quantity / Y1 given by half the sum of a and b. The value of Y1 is 4942.0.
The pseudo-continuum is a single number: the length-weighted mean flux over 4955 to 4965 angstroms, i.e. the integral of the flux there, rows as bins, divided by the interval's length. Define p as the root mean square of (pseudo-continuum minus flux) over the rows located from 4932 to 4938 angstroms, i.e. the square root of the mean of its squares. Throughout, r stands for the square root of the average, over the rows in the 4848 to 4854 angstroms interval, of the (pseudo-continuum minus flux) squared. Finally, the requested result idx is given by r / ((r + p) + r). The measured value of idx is 0.44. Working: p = 0.7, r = 2.78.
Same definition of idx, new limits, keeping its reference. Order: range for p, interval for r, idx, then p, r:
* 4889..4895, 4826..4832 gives 0.31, 1.4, 1.07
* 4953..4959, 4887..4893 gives 0.32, 1.7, 1.44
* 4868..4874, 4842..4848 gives 0.20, 2.9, 0.97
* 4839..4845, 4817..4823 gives 0.25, 1.0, 0.49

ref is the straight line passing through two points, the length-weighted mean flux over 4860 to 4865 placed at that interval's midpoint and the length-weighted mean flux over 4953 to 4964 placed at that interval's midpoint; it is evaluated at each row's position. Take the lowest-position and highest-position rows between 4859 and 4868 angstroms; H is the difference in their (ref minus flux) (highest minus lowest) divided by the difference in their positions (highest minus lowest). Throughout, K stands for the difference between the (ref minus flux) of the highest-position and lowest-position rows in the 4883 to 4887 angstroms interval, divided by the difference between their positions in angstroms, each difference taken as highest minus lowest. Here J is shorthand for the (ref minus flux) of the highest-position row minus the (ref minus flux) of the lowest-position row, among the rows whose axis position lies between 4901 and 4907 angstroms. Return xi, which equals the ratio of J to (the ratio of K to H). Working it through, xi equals 1.1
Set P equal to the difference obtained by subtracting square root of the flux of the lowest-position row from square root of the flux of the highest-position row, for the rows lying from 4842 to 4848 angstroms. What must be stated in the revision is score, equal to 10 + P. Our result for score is 9.8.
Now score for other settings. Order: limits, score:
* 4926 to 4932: 10.0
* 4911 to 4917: 9.8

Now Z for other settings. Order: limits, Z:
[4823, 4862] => -18.3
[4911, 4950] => -18.5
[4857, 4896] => -17.1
